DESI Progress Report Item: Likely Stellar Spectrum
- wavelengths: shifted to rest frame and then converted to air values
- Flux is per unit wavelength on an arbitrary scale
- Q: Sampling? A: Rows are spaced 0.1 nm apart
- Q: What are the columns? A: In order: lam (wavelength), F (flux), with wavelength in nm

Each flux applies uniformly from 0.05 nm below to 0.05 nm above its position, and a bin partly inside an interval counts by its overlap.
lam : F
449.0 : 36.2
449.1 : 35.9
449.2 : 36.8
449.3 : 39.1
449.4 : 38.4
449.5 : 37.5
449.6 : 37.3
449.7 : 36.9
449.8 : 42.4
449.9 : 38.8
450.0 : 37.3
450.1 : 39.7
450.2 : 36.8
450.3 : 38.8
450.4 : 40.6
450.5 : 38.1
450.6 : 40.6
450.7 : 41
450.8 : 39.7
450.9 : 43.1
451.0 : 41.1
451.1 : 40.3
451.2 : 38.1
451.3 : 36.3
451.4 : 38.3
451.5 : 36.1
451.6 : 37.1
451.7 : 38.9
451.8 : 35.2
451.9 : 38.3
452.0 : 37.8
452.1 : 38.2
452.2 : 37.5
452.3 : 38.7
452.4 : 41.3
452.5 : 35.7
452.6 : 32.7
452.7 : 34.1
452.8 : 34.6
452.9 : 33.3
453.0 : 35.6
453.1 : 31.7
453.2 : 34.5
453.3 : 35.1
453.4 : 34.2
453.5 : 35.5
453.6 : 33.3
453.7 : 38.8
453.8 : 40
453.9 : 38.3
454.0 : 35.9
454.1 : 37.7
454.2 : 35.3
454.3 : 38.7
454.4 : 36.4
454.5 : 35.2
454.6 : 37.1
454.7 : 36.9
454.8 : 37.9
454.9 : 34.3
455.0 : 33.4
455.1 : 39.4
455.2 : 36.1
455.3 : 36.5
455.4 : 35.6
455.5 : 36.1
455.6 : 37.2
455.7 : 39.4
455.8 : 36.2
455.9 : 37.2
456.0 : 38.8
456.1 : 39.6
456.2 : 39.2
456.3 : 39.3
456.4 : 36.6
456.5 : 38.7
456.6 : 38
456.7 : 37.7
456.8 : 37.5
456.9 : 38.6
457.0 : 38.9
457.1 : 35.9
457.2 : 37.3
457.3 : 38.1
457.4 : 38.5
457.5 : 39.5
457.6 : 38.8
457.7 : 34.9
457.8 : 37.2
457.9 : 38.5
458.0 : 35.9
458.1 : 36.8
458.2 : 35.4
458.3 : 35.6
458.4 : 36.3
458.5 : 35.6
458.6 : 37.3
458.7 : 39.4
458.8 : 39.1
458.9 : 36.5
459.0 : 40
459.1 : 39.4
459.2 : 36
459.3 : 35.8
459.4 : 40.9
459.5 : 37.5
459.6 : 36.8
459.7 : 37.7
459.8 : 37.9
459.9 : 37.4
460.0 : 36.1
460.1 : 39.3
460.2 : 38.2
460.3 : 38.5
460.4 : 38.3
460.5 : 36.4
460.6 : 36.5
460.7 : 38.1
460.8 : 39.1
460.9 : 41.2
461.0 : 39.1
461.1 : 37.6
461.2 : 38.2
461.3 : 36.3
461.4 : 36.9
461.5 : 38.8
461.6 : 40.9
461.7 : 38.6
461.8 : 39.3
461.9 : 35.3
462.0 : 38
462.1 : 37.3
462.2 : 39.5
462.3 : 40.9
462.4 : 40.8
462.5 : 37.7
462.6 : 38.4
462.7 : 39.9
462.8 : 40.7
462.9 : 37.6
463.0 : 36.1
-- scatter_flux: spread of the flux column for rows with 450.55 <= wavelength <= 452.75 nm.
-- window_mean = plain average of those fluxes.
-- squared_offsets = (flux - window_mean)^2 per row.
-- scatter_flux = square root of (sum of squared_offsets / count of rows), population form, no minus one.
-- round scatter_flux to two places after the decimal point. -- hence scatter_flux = 2.48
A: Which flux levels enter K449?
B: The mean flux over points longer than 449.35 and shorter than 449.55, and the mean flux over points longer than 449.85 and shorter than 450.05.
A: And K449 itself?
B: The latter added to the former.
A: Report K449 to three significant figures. 76.0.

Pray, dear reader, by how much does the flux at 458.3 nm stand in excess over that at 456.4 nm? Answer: -1.0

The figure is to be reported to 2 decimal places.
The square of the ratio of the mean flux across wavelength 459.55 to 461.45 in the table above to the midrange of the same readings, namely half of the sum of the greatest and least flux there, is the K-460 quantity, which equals 0.96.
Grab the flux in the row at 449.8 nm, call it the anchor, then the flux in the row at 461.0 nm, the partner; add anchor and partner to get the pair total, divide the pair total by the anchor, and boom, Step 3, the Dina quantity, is 1.92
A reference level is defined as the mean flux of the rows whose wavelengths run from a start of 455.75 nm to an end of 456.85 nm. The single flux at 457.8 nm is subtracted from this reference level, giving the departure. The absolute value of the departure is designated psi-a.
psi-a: 0.9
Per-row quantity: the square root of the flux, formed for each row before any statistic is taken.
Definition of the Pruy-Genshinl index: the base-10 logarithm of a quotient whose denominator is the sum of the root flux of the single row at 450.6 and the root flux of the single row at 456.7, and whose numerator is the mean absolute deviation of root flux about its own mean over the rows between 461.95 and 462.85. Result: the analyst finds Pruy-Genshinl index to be -2.10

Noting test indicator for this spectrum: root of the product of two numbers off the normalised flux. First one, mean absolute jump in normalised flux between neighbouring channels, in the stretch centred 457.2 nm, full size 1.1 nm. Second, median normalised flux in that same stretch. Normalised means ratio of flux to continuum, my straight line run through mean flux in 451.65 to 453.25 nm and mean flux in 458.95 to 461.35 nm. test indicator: 0.187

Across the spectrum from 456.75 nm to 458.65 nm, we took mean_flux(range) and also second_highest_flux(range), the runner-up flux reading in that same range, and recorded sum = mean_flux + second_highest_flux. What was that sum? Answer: 76.1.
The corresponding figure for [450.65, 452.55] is 79.9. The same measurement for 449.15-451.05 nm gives 81.6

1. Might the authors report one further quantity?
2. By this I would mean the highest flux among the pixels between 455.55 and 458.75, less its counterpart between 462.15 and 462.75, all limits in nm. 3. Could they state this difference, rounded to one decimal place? -1.3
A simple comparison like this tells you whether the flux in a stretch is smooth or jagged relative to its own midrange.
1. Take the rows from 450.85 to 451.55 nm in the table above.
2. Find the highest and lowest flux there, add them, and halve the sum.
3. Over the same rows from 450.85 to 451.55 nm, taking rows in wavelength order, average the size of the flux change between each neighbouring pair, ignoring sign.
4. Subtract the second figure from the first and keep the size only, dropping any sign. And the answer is 37.8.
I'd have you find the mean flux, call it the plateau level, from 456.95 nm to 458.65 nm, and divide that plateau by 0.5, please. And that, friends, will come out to 74.2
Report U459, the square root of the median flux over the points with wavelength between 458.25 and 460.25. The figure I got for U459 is 6.12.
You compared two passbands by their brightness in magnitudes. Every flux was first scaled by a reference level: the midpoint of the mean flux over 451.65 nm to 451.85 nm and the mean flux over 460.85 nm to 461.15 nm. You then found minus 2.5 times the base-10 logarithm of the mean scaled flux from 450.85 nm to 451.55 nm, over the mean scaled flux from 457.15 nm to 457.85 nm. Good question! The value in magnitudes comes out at -0.036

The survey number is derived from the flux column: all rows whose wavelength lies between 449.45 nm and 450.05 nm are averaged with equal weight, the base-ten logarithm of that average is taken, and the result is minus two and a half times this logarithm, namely -3.96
